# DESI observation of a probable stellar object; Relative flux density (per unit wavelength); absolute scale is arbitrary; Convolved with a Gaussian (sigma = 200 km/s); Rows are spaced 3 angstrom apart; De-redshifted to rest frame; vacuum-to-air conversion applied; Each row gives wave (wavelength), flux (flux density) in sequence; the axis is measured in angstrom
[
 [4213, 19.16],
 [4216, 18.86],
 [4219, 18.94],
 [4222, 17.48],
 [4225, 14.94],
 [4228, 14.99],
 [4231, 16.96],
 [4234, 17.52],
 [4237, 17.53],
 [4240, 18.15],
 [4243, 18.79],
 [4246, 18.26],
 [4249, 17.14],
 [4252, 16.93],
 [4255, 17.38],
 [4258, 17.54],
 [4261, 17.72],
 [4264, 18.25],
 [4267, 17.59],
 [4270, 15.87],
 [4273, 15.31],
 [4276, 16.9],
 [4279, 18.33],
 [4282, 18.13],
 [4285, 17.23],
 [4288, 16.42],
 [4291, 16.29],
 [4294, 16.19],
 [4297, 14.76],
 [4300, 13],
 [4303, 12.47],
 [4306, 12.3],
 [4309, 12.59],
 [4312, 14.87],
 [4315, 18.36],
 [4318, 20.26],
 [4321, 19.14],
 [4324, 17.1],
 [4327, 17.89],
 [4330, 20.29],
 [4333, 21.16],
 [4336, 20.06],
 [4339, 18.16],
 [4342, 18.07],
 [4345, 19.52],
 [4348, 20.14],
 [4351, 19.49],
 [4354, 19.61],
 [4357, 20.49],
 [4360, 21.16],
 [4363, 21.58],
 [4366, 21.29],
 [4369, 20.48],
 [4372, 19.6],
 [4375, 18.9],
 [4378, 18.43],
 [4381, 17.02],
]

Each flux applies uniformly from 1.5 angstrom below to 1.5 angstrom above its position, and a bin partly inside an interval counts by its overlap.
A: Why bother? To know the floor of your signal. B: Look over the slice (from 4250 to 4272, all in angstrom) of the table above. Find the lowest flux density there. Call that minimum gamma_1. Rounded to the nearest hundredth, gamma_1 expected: 15.87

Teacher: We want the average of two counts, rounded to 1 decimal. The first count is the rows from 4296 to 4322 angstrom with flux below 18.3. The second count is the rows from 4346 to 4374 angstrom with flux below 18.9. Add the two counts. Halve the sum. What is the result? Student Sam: 3.0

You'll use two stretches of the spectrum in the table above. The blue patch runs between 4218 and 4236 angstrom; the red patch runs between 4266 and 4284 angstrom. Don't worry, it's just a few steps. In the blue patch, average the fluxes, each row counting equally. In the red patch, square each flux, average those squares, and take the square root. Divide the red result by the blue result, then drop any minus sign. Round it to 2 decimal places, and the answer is 1.02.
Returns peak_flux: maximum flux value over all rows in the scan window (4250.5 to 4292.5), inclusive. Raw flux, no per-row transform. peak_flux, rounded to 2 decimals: 18.33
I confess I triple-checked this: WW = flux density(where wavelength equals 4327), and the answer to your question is 17.89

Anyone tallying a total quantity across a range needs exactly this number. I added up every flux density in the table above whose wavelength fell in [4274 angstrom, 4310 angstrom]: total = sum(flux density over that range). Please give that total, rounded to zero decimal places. 185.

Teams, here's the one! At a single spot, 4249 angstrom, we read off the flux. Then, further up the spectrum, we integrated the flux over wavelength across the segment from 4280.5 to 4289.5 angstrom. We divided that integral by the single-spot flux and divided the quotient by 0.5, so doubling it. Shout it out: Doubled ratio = 18.1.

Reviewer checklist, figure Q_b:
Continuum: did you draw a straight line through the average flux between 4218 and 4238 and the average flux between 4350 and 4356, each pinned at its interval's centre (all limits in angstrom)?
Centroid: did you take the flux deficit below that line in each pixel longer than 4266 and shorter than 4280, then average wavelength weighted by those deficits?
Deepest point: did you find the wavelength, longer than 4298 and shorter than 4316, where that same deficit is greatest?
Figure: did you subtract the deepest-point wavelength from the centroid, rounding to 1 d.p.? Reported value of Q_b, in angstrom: -34.1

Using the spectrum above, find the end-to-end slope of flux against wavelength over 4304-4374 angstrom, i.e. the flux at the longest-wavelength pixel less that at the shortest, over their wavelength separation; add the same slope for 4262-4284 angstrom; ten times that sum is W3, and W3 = 1.0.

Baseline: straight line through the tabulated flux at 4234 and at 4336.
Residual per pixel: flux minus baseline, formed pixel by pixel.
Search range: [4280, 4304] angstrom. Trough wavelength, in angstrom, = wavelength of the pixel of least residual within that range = 4303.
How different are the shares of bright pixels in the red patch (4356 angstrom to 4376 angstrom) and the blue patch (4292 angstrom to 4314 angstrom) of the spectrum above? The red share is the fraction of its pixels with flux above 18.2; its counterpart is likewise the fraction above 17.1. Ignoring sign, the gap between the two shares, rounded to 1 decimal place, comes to 1.0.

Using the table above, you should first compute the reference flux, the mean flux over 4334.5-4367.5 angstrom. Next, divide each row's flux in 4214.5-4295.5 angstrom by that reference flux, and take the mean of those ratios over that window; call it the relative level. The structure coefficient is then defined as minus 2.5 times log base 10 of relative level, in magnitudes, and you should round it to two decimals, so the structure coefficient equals 0.16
